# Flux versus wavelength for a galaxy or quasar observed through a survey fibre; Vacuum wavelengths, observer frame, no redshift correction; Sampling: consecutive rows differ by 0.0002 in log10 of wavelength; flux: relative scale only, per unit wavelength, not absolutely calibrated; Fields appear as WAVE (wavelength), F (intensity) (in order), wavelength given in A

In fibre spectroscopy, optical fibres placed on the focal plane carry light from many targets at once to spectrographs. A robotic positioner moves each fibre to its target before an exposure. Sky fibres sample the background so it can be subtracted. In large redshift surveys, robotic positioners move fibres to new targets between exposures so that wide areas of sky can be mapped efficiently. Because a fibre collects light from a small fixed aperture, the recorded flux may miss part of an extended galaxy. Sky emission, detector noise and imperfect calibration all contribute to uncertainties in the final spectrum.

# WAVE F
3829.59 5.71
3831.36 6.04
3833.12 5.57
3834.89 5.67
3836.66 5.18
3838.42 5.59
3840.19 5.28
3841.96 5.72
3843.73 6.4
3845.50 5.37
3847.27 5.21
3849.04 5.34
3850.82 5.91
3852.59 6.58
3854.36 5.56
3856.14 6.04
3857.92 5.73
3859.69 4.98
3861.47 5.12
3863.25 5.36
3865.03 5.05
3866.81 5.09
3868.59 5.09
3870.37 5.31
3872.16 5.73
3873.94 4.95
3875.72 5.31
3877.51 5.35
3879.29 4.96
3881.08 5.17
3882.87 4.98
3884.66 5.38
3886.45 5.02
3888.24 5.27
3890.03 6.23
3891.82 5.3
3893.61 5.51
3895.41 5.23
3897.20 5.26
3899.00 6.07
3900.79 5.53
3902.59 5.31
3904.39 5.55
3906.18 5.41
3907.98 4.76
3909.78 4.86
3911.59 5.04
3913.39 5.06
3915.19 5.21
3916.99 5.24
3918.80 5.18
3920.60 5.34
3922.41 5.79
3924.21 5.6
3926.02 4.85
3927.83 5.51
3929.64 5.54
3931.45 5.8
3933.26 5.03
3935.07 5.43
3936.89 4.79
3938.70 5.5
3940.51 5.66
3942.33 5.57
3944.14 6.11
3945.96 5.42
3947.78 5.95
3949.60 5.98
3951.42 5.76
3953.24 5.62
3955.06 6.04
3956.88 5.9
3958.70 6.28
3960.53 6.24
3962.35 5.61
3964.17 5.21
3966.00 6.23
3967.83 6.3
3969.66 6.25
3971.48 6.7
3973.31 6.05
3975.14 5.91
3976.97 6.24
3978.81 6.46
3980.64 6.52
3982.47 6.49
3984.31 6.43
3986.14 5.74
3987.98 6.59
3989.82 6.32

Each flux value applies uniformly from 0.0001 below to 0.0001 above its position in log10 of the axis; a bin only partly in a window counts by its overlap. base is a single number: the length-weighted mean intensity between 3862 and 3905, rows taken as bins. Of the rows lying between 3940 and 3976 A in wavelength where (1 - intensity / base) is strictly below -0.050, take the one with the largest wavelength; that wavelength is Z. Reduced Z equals 3975.14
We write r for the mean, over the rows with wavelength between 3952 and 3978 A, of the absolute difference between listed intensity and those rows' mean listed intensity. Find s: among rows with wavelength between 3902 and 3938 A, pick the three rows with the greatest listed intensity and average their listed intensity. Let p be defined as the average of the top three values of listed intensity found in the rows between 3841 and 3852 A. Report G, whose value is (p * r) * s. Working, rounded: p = 6.01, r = 0.280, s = 5.7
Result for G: 9.6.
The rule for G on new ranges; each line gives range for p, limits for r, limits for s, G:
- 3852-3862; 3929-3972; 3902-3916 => 11.9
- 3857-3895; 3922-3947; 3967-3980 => 10.0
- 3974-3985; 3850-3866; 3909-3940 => 15.6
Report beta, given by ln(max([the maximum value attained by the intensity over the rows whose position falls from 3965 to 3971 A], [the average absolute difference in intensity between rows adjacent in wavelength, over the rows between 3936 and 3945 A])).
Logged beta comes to 1.84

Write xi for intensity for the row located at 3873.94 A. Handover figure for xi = 4.95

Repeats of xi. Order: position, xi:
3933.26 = 5.03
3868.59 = 5.09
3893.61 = 5.51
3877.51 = 5.35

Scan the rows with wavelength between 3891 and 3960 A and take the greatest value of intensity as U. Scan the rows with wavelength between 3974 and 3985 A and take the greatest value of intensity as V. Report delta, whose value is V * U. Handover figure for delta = 40.9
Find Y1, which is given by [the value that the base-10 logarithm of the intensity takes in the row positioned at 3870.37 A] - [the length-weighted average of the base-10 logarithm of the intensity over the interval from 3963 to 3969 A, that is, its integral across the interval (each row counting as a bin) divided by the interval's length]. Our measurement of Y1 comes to -0.04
